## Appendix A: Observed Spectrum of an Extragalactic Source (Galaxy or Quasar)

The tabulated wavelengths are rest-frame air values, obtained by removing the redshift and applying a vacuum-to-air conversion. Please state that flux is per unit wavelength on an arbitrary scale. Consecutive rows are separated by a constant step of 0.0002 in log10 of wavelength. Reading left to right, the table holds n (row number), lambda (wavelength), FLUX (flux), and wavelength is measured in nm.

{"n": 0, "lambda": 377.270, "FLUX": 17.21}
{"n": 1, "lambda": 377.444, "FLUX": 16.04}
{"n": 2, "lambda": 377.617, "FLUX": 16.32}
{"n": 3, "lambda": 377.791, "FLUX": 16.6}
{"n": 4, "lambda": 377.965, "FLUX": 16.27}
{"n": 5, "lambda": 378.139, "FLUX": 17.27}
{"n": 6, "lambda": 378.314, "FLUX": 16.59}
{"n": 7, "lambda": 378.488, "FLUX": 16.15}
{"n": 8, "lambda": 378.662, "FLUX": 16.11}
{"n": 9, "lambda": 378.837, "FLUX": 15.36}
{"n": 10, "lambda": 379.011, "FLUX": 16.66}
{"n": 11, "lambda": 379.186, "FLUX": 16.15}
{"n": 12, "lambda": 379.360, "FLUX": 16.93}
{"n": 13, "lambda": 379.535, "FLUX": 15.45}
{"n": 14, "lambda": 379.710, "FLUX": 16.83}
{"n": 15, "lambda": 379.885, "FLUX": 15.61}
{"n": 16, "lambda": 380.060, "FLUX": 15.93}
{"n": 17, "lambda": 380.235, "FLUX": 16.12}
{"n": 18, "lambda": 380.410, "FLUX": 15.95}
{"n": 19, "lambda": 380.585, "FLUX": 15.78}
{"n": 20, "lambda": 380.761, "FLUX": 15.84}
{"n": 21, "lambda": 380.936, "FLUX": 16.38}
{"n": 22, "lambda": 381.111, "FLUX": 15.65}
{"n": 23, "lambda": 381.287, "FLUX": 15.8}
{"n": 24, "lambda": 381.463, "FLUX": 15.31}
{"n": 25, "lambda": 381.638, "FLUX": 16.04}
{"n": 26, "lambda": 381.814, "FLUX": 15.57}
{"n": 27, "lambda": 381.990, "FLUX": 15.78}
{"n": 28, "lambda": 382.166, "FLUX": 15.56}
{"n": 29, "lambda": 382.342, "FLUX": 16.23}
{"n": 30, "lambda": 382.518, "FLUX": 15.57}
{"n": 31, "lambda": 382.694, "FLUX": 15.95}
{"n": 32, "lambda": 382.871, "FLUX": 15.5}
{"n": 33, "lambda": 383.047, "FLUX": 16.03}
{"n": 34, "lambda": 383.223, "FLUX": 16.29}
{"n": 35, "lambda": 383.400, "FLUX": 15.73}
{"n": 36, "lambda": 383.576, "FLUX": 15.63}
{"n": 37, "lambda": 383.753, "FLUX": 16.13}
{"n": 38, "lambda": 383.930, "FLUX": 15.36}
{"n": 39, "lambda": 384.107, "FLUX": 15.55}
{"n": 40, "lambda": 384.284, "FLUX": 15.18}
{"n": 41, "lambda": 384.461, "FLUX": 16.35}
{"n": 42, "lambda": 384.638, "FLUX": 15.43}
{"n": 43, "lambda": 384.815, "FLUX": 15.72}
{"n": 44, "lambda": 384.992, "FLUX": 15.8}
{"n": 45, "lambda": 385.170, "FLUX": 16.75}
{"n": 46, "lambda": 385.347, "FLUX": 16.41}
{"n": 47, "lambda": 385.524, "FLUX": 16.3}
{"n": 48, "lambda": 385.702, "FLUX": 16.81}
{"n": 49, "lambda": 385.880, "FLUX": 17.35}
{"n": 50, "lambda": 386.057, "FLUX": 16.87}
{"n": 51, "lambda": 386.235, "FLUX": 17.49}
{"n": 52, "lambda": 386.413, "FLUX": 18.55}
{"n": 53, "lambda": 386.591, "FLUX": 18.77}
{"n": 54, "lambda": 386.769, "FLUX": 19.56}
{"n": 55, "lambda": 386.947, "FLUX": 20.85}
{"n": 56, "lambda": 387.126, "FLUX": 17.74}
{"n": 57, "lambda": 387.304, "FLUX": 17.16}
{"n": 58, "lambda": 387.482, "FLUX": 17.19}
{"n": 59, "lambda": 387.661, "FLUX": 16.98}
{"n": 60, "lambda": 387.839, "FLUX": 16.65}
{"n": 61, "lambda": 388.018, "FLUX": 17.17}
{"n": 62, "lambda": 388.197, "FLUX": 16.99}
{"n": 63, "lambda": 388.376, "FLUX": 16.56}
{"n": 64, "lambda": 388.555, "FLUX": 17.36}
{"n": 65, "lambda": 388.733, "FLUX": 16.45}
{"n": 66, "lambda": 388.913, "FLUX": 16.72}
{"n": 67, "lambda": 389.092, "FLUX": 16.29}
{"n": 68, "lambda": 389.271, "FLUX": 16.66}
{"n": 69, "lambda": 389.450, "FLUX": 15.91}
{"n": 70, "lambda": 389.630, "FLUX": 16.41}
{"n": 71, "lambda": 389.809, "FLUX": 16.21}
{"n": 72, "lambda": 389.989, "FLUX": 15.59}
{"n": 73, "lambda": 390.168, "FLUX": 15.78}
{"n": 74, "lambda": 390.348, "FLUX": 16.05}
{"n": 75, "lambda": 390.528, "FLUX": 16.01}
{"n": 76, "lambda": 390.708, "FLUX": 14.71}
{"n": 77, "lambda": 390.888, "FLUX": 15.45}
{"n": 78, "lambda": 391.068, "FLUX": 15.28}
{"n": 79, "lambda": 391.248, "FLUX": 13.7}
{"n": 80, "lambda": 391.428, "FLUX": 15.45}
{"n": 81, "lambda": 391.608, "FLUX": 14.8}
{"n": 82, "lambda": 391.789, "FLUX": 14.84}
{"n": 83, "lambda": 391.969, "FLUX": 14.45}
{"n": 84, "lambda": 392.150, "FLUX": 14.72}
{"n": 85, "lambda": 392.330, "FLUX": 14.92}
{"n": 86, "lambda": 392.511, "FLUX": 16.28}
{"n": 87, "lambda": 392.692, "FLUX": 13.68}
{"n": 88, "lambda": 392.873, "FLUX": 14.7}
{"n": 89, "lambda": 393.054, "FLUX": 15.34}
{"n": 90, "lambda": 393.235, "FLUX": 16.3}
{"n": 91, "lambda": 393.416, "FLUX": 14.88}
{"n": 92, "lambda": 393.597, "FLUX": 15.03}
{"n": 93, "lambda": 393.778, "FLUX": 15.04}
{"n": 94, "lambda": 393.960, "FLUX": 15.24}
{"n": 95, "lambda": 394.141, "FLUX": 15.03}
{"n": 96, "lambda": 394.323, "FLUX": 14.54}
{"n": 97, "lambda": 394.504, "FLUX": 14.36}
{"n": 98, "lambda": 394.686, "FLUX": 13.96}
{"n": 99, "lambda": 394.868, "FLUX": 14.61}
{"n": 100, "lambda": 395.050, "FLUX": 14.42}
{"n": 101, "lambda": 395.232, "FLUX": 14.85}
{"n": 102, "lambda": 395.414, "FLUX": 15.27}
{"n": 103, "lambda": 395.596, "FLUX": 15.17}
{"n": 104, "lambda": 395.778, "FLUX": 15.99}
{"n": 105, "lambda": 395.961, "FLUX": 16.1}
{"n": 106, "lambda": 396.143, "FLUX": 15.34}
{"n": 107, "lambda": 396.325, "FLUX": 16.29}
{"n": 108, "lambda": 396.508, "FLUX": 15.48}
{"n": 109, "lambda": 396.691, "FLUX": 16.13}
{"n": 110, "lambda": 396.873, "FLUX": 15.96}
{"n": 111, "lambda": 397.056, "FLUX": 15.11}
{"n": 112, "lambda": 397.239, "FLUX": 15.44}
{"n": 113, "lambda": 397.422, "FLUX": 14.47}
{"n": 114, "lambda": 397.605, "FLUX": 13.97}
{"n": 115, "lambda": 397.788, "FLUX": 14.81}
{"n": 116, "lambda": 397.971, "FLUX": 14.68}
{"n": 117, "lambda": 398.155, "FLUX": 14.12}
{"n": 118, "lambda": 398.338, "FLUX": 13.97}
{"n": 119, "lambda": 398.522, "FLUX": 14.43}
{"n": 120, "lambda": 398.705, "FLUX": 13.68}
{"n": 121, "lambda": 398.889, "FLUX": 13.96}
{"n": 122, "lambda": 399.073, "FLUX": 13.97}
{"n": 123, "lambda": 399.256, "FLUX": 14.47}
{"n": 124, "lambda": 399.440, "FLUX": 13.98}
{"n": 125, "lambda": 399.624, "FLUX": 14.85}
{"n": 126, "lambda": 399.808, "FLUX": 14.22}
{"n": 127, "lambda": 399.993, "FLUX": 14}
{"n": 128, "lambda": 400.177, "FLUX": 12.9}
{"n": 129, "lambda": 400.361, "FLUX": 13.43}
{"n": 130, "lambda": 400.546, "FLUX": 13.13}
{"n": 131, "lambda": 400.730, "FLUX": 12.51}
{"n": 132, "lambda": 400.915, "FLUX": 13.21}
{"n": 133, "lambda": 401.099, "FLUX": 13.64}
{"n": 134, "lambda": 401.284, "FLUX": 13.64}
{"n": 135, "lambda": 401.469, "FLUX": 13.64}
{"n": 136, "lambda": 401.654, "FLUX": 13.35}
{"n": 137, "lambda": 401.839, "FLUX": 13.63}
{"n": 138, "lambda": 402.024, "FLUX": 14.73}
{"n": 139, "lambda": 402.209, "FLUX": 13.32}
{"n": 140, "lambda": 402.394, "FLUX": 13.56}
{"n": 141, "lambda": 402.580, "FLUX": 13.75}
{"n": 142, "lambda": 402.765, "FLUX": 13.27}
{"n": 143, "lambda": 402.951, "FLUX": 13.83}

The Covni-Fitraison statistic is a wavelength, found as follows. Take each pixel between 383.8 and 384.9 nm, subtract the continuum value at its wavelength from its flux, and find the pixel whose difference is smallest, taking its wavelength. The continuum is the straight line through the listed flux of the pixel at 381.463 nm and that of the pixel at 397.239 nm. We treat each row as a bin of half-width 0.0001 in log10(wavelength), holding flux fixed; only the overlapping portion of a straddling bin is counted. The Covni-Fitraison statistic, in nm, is 384.284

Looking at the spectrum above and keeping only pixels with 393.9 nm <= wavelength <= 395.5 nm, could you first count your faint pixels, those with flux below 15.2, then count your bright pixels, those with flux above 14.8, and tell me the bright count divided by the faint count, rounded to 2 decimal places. 0.57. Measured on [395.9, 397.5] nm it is 4.00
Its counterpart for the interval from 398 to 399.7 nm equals 0.11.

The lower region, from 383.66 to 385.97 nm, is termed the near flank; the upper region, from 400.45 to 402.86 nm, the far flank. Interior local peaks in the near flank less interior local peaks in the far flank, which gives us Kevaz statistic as 1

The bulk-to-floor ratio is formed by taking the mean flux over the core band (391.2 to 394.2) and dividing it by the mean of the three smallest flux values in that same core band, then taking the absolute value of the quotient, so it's 1.07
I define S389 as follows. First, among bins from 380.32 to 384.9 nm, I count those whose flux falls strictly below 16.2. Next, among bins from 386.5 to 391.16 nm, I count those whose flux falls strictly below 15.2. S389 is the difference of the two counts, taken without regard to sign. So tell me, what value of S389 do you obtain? 21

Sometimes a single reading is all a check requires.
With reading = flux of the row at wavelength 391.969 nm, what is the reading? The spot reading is 14.45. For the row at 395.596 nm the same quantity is 15.17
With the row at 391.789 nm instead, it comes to 14.84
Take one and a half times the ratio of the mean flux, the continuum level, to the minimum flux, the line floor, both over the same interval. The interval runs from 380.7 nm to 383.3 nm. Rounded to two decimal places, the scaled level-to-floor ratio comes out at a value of 1.55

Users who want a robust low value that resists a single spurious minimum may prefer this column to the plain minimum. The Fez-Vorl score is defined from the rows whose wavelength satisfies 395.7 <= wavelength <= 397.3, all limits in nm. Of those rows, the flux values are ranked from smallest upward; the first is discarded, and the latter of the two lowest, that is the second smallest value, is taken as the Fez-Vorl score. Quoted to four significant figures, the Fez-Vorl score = 15.34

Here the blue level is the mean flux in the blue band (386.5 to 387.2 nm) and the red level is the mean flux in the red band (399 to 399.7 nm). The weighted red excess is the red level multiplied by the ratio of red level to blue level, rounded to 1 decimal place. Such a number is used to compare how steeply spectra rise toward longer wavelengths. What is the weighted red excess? 10.7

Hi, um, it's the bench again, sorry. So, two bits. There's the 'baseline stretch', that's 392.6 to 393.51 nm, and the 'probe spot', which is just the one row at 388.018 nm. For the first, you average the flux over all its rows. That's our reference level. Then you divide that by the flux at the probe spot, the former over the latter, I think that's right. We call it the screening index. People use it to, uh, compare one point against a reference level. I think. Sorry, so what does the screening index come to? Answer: 0.87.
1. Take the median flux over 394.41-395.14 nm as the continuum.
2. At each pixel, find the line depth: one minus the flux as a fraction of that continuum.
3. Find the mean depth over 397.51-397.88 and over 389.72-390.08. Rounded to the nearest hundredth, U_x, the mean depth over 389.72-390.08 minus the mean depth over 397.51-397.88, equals -0.10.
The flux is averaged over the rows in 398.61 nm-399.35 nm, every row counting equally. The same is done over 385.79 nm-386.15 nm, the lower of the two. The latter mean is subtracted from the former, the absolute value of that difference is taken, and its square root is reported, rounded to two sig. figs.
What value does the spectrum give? 1.8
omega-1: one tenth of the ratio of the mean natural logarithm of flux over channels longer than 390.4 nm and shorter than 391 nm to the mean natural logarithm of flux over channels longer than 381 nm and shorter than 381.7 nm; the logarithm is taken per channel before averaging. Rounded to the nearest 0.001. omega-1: 0.099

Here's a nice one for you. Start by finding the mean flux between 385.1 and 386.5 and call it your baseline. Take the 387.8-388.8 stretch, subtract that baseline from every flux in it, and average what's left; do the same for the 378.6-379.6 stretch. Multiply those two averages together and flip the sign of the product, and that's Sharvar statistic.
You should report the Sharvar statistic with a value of -0.2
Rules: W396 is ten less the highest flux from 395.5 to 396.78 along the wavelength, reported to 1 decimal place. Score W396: -6.3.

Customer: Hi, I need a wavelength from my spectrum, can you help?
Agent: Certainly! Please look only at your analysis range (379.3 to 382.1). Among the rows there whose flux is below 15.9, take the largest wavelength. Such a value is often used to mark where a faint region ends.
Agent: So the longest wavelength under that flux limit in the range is 381.990 nm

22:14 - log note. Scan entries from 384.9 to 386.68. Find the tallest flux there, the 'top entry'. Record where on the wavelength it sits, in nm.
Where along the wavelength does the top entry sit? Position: 386.591 nm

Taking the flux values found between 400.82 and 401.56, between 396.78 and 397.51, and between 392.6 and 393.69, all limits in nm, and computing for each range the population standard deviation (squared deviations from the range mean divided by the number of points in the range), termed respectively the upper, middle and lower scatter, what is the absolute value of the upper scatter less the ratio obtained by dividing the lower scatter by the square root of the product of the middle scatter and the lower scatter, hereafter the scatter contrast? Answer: 1.0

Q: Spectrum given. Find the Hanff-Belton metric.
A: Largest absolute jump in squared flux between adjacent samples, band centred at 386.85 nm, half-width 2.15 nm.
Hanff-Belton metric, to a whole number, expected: 120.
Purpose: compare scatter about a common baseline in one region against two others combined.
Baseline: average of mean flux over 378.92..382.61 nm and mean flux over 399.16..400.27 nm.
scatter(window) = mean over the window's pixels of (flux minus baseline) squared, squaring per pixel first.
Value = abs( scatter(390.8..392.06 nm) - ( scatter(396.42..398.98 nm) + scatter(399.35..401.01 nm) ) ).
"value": 3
